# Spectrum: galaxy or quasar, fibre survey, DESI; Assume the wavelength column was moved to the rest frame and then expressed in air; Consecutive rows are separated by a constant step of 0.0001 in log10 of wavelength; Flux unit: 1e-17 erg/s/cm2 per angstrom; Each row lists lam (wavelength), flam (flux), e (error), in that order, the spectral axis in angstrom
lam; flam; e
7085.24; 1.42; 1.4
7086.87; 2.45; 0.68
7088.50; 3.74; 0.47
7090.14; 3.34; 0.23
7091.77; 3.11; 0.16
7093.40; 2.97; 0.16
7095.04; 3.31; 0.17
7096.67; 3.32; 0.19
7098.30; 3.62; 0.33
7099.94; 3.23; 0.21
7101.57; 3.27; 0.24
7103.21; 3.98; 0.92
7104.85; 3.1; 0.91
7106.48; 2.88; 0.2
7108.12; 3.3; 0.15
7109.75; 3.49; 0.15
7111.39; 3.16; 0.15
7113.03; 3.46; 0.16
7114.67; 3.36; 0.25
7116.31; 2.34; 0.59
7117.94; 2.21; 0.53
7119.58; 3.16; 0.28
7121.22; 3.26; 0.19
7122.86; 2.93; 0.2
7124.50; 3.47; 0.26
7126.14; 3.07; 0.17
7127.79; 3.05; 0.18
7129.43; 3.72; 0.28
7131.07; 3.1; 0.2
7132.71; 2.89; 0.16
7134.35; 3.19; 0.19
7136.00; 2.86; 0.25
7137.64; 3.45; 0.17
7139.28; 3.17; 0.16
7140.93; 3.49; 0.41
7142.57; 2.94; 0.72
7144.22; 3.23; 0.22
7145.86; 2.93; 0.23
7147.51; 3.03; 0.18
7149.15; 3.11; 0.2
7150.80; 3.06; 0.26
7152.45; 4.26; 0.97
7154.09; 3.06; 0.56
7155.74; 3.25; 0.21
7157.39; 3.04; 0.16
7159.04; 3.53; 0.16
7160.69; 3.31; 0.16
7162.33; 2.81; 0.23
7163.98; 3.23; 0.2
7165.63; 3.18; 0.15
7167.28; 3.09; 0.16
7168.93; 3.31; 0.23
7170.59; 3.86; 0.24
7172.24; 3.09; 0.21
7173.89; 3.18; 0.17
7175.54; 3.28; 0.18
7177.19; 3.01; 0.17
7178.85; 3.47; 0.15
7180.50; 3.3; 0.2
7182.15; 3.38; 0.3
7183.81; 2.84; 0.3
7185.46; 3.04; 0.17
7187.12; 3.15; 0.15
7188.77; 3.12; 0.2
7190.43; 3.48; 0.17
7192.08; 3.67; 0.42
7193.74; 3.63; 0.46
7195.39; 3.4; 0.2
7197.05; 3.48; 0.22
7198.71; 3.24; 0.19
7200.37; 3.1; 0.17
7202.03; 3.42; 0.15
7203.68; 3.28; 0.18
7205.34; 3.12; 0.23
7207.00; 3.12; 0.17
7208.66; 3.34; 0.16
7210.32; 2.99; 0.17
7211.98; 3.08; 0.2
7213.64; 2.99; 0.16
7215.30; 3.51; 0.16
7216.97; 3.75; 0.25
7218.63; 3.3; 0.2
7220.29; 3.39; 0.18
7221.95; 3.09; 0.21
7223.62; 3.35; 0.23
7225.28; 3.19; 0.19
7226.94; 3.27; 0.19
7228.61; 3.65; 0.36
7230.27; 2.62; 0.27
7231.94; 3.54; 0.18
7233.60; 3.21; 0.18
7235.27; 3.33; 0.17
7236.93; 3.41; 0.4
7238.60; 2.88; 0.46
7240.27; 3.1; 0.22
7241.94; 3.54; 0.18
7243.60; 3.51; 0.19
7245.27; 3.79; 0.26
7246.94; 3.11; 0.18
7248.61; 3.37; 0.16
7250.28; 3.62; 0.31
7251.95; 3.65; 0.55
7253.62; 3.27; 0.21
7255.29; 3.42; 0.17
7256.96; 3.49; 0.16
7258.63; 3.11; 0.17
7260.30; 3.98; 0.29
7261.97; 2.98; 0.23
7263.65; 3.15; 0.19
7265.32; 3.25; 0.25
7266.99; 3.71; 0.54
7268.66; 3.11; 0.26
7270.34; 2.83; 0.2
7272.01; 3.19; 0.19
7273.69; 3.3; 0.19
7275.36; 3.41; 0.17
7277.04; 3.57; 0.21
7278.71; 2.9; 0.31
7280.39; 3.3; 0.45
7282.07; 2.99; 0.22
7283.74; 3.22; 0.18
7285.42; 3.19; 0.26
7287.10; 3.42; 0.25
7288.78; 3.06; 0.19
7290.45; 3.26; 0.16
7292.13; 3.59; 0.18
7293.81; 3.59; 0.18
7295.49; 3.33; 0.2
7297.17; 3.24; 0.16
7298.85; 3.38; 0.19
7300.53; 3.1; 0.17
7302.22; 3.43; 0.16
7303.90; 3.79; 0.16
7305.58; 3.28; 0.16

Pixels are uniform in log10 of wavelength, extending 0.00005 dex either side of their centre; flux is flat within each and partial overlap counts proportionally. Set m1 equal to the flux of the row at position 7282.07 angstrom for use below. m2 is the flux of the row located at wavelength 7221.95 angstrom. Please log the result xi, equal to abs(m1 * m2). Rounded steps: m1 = 2.99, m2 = 3.09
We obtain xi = 9.2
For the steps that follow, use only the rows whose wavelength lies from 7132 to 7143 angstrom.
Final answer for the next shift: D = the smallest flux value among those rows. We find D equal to 2.86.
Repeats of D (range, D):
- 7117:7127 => 2.21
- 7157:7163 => 2.81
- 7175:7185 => 2.84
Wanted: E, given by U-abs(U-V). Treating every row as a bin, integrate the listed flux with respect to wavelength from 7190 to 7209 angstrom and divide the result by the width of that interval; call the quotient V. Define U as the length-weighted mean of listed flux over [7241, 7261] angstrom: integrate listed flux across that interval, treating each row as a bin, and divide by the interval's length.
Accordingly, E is 3.36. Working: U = 3.48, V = 3.36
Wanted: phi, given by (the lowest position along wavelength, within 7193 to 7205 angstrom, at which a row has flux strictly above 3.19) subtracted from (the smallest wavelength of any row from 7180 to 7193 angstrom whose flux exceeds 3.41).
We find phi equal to -3.3 angstrom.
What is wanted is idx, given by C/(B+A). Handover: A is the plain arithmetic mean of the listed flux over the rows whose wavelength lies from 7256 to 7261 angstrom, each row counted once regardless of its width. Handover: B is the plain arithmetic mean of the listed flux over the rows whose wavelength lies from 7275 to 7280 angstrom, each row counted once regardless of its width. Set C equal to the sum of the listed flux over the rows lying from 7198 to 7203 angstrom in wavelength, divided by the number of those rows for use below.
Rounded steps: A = 3.53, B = 3.29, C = 3.25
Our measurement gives 0.477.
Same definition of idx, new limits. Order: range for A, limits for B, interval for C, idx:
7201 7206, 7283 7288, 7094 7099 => 0.522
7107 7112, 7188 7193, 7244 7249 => 0.508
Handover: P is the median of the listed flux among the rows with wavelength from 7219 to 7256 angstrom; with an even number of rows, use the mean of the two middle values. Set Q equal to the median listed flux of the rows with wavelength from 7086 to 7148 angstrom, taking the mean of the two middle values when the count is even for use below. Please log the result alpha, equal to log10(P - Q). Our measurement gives -0.7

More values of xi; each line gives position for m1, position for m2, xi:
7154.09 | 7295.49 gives 10.2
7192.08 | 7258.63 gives 11.4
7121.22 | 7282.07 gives 9.7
